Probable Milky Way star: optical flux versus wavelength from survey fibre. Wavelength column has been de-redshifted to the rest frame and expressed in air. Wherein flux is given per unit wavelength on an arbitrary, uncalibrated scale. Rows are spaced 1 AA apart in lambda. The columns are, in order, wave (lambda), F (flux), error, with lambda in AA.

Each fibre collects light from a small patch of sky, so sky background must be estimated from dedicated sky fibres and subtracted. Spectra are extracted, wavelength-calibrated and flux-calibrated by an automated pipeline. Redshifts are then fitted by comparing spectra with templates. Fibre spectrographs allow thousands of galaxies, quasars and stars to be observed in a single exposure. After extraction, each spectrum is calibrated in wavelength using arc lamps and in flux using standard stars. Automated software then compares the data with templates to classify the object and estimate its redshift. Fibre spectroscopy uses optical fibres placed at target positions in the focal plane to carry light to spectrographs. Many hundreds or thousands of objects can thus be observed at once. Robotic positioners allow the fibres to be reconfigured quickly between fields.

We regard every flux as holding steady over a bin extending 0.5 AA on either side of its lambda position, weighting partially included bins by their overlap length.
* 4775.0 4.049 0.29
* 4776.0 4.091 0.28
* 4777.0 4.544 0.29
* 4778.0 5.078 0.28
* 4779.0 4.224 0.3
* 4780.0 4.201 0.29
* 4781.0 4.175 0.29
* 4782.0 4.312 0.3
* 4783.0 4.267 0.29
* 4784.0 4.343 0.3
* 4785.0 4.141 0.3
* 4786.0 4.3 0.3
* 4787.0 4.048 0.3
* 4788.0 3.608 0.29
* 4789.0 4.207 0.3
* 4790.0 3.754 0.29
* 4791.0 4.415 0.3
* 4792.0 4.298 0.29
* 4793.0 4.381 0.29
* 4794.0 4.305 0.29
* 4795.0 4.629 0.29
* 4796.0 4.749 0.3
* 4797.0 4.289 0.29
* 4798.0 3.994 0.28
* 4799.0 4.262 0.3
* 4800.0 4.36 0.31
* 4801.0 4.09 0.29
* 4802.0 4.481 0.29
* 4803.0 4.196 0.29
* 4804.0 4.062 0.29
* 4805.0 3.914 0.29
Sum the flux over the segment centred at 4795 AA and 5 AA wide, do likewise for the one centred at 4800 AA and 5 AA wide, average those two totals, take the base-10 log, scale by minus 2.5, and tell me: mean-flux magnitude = -3.34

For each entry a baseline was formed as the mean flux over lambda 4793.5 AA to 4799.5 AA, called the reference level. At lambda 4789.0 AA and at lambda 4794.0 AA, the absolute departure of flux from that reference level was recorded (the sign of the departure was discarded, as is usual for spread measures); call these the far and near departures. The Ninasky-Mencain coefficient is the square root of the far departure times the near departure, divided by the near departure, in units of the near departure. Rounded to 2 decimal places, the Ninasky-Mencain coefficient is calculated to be 1.57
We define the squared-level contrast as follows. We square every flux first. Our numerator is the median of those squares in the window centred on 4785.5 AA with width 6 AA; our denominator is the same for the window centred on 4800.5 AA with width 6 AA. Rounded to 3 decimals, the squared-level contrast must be 0.988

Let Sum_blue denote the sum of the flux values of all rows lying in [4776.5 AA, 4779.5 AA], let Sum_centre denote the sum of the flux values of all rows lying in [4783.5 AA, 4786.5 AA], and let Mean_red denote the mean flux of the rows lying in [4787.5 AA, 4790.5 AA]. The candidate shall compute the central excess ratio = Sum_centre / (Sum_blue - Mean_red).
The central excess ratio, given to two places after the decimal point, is 1.28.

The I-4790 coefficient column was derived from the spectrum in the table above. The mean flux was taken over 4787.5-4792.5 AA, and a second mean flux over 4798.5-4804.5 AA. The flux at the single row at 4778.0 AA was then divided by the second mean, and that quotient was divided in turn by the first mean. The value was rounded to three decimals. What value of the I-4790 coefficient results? 0.295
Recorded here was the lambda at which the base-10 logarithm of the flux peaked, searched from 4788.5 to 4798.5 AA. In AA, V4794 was 4796.0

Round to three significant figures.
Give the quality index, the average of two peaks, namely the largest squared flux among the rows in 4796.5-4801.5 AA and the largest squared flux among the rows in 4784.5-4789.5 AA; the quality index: 18.7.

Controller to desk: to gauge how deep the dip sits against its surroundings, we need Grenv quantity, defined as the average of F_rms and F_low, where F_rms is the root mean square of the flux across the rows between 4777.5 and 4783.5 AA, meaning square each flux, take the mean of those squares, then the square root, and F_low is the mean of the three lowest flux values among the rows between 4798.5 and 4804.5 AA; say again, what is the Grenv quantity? 4.25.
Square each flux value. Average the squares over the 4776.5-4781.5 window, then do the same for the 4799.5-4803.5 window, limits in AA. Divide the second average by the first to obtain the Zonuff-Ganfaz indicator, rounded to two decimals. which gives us 0.92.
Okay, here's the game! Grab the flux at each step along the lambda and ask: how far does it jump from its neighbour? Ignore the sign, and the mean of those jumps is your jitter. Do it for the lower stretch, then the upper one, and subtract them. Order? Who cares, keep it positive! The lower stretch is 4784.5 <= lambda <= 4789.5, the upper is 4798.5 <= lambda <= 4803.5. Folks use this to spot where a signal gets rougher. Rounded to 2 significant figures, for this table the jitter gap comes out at 0.10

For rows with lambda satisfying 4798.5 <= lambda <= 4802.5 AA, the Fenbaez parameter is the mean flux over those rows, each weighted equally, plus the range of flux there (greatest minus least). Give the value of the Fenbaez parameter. 4.7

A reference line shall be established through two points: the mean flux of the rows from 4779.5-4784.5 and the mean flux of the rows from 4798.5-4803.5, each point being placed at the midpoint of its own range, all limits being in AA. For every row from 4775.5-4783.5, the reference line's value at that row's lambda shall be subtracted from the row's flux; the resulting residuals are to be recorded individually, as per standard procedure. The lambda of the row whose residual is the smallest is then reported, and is 4776.0 AA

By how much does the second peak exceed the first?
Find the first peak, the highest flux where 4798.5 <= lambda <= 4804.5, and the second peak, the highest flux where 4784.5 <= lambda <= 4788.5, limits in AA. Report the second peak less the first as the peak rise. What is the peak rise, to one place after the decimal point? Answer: -0.2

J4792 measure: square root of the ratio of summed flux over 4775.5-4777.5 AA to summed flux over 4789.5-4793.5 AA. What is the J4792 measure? 0.72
